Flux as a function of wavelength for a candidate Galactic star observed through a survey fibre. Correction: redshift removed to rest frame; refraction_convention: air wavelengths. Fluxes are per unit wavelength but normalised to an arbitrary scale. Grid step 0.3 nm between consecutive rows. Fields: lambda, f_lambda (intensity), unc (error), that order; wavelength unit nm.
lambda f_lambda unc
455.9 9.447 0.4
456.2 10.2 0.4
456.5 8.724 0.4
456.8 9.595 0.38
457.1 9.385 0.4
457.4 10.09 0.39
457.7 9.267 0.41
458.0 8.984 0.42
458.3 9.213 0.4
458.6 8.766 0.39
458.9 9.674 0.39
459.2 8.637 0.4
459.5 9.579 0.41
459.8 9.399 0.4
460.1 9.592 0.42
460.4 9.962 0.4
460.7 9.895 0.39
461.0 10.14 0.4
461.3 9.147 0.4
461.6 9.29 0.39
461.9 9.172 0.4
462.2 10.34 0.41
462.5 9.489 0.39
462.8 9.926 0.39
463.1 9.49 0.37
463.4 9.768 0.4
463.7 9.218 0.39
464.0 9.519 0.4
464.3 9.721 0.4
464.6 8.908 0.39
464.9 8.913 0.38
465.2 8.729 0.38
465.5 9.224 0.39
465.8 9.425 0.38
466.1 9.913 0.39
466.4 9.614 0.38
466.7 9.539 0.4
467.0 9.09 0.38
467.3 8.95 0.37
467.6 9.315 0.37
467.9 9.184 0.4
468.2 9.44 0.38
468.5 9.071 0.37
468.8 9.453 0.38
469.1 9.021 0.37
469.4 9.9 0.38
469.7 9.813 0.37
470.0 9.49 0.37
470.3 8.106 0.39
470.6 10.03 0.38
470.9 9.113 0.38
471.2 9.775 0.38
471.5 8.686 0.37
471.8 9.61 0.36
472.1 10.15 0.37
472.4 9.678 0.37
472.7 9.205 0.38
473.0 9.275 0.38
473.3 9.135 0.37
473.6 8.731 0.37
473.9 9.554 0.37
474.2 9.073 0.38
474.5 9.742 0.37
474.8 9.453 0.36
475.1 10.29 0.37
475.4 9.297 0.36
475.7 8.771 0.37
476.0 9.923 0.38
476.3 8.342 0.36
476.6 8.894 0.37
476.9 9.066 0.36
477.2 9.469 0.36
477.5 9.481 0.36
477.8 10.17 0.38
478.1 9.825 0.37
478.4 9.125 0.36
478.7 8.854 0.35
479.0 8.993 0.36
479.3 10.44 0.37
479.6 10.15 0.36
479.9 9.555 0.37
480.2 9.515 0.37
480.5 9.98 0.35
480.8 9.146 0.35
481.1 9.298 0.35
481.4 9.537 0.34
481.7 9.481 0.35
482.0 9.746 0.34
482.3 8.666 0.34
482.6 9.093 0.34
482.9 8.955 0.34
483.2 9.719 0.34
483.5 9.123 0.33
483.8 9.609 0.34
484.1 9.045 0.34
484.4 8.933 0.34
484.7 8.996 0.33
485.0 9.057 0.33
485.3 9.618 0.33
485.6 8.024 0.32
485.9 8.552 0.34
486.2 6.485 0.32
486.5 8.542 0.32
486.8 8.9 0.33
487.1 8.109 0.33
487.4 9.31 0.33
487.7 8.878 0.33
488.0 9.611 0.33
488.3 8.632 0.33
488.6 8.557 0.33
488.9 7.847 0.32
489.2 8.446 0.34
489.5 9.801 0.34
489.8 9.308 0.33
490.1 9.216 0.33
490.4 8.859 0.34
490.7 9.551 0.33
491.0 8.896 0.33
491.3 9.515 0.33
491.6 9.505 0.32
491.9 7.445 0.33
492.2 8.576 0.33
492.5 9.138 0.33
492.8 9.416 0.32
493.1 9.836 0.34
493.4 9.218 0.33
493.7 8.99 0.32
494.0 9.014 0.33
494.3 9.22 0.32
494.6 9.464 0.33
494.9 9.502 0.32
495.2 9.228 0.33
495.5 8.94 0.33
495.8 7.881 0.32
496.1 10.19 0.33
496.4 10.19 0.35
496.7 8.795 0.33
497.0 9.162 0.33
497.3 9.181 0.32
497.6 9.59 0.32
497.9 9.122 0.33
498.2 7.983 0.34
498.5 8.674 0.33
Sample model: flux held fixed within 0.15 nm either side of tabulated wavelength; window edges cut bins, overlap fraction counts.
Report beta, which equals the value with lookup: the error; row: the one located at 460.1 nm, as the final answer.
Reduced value 0.420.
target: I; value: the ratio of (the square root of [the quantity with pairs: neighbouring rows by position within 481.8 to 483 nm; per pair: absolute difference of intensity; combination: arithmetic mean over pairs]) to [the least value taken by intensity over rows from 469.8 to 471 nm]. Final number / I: 0.091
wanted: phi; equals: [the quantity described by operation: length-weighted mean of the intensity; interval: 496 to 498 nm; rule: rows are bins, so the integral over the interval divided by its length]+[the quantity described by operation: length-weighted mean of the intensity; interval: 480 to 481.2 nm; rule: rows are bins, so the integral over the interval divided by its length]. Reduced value 18.9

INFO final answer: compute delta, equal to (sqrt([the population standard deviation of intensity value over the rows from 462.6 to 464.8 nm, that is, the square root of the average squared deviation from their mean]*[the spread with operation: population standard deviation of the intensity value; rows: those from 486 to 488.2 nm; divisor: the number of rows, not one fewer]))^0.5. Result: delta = 0.75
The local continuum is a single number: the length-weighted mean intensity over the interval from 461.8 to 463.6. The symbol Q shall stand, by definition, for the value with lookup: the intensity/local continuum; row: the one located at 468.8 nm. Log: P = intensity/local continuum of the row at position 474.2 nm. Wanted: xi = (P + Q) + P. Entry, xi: 2.85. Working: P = 0.94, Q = 0.975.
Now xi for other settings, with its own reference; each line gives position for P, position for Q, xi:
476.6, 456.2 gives 2.89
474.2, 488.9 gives 2.68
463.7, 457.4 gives 2.94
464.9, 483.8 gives 2.83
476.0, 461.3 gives 2.99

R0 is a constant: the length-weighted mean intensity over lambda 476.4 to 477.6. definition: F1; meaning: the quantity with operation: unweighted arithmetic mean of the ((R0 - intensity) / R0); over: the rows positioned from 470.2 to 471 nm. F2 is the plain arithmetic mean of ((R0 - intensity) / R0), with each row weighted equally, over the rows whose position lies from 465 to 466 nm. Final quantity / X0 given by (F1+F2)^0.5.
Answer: 0.13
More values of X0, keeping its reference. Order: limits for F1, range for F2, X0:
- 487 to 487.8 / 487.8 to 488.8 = 0.27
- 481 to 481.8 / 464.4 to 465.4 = 0.09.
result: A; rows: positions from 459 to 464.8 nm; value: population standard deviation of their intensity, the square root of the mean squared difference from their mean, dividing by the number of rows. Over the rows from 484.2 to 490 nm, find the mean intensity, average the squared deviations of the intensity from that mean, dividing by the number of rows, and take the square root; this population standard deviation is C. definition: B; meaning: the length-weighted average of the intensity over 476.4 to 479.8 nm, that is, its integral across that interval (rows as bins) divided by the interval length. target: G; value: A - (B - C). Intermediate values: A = 0.41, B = 9.48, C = 0.7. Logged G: -8.32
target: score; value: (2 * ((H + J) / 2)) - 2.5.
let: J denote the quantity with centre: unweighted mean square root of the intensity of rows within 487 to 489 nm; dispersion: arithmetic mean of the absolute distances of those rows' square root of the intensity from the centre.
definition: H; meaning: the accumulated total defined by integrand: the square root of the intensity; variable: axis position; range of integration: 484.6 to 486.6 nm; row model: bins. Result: 3.4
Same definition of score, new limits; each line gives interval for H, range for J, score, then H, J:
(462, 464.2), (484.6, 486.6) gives 4.5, 6.8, 0.123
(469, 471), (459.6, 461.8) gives 3.7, 6.1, 0.051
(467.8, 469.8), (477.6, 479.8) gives 3.7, 6.1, 0.091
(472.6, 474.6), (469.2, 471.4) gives 3.7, 6.1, 0.081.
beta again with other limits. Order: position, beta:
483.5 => 0.330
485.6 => 0.320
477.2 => 0.360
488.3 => 0.330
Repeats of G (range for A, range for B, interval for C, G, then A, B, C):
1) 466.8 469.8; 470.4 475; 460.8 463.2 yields -8.67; 0.31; 9.41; 0.4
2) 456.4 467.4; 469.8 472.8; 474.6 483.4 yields -8.47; 0.42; 9.39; 0.5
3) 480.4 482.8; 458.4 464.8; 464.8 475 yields -8.69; 0.38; 9.50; 0.4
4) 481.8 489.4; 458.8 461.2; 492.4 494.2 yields -8.61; 0.70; 9.60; 0.3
